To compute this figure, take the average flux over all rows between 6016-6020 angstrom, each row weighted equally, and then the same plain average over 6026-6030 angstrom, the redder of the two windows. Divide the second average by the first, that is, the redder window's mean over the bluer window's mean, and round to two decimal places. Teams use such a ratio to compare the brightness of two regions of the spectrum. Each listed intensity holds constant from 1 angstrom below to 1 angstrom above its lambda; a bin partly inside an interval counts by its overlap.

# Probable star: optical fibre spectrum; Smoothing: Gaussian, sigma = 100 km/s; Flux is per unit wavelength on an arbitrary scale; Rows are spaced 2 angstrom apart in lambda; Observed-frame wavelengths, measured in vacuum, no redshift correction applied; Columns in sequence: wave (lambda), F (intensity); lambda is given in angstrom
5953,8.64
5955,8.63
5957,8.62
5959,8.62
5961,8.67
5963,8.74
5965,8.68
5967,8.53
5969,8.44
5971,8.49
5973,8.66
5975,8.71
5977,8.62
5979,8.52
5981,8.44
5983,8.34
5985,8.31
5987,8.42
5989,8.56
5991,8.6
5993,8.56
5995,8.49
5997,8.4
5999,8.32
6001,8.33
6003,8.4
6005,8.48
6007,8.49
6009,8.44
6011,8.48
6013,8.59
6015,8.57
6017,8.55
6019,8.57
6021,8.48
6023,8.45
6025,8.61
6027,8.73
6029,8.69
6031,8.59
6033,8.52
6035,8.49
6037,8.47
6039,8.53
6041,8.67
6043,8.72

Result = 1.02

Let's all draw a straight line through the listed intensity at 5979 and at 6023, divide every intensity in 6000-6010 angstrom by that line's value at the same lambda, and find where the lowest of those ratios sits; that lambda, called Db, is 6001 angstrom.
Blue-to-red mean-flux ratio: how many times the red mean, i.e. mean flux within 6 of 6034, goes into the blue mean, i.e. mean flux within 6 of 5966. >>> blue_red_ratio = 1.01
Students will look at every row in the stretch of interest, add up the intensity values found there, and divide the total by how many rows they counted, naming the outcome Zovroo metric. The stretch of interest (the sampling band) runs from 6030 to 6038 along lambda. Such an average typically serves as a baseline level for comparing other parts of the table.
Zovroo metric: 8.52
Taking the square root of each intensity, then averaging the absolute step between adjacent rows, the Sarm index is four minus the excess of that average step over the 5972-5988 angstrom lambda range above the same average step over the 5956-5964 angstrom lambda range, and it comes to 3.99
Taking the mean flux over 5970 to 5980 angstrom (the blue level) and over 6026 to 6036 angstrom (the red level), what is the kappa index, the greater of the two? 8.60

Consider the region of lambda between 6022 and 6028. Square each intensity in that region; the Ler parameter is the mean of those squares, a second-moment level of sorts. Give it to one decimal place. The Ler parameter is 73.9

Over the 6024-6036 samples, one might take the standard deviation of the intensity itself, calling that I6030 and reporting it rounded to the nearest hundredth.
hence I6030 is 0.09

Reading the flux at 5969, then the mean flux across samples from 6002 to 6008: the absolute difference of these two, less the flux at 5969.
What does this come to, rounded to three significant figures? -8.42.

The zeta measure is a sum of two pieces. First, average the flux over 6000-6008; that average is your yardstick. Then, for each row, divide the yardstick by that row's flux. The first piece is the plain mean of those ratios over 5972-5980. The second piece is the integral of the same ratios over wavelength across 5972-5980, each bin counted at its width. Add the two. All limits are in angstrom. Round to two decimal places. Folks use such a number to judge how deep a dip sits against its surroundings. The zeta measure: 8.79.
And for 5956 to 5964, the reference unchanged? 8.75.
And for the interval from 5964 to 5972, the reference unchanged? 8.88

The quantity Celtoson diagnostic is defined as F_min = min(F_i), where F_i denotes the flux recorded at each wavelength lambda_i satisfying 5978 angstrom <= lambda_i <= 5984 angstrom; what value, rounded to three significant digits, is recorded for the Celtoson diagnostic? 8.34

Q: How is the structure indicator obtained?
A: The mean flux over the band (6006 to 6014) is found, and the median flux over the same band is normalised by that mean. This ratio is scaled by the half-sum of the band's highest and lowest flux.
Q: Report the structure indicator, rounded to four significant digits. 8.500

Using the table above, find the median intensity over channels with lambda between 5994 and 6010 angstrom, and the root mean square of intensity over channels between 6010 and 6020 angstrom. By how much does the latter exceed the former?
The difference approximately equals 0.13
